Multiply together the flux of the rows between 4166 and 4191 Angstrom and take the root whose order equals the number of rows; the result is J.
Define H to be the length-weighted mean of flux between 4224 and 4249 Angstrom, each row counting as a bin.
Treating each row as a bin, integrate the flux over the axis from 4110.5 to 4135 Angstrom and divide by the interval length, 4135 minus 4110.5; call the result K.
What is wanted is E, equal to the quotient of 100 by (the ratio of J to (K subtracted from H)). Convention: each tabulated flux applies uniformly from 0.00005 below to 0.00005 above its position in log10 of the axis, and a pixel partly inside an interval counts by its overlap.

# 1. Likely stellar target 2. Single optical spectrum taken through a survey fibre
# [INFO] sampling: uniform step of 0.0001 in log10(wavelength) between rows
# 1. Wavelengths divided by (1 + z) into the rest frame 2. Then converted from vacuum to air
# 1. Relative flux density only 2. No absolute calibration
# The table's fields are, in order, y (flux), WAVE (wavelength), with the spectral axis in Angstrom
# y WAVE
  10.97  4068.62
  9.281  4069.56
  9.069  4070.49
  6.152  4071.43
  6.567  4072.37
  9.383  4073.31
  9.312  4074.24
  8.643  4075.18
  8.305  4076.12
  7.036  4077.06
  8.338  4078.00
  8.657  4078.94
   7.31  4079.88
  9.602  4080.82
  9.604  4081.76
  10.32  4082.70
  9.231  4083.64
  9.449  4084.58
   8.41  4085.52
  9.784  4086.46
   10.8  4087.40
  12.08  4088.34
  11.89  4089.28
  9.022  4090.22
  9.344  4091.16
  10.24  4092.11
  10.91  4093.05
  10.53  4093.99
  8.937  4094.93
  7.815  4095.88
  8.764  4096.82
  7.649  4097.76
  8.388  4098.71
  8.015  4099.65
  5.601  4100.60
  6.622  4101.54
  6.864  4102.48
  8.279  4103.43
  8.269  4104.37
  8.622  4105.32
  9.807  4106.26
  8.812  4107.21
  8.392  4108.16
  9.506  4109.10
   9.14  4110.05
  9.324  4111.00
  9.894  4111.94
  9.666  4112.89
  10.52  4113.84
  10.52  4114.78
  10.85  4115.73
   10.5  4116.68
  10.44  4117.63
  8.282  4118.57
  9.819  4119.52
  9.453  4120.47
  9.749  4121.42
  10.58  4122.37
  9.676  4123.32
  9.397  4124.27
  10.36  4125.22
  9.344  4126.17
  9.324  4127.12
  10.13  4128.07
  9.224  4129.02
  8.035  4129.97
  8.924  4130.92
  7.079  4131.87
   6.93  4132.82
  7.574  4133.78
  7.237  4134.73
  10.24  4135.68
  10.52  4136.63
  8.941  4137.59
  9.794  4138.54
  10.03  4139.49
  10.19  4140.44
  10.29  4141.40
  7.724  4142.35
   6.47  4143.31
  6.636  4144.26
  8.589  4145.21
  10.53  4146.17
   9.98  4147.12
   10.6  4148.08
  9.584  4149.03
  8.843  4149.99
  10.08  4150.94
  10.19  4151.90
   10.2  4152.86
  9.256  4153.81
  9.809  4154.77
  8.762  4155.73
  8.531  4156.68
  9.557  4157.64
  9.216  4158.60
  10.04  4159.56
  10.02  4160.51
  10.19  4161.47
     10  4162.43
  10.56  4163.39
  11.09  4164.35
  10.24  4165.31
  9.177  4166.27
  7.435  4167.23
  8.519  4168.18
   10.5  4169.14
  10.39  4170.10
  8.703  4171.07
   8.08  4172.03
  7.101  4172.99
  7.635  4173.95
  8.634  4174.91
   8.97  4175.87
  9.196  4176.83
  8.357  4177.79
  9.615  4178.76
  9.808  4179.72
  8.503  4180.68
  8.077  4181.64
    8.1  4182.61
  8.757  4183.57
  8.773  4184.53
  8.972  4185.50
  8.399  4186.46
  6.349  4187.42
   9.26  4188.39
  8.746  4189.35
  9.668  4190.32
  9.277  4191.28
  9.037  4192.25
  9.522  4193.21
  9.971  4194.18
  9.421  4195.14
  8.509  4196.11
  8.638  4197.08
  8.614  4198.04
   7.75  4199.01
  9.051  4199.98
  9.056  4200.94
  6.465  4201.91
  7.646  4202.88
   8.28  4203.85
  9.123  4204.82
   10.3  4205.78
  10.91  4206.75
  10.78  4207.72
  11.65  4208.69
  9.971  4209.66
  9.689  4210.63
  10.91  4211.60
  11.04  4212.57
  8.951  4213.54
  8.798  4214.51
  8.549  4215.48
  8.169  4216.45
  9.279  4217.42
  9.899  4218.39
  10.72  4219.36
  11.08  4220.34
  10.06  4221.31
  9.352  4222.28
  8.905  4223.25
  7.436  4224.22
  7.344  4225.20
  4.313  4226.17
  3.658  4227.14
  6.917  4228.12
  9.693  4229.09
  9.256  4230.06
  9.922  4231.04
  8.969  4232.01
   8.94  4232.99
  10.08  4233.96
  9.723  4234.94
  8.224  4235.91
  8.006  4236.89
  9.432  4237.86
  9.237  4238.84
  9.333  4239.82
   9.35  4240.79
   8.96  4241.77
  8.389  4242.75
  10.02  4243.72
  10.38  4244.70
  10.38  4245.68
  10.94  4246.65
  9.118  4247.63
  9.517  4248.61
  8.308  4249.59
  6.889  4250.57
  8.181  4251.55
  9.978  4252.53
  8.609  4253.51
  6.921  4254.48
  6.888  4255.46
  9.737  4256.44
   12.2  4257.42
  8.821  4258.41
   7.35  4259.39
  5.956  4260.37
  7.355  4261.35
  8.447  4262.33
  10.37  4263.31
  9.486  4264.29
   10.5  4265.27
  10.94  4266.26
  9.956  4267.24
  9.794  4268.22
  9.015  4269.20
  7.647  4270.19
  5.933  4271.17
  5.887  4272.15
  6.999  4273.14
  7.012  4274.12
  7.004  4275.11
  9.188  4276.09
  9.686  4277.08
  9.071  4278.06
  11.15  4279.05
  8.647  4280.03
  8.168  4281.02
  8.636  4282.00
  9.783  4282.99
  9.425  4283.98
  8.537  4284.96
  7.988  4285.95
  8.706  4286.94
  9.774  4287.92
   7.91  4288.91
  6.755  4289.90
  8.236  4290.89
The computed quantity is -7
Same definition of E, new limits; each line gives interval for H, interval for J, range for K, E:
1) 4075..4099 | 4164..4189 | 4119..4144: 2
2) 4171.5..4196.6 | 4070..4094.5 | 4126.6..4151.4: -3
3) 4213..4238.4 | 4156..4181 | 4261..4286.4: 0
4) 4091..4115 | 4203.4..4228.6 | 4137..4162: -6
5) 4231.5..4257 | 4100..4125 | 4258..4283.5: 5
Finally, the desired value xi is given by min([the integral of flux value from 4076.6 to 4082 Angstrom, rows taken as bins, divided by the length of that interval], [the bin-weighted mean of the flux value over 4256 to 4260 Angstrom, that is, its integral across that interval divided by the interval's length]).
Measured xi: 8.4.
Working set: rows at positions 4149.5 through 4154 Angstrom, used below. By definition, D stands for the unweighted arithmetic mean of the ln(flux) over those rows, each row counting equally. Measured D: 2.27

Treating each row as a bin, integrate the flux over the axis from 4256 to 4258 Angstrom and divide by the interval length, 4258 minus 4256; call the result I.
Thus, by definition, 10.9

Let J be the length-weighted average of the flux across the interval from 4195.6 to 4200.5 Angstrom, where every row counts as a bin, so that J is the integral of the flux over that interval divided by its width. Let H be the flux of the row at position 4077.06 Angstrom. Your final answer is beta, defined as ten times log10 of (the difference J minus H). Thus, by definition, 1.7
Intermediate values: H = 7.036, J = 8.5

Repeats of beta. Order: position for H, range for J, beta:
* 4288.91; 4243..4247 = 3.8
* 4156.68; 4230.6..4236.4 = -1.1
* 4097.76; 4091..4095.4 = 3.8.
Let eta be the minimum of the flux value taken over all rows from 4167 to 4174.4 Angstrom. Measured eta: 7.101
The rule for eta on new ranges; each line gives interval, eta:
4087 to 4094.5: 9.022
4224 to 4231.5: 3.658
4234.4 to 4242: 8.006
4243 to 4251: 6.889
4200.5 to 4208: 6.465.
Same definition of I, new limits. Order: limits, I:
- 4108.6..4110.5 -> 9.3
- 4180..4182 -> 8.5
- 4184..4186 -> 8.9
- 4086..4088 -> 10.4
